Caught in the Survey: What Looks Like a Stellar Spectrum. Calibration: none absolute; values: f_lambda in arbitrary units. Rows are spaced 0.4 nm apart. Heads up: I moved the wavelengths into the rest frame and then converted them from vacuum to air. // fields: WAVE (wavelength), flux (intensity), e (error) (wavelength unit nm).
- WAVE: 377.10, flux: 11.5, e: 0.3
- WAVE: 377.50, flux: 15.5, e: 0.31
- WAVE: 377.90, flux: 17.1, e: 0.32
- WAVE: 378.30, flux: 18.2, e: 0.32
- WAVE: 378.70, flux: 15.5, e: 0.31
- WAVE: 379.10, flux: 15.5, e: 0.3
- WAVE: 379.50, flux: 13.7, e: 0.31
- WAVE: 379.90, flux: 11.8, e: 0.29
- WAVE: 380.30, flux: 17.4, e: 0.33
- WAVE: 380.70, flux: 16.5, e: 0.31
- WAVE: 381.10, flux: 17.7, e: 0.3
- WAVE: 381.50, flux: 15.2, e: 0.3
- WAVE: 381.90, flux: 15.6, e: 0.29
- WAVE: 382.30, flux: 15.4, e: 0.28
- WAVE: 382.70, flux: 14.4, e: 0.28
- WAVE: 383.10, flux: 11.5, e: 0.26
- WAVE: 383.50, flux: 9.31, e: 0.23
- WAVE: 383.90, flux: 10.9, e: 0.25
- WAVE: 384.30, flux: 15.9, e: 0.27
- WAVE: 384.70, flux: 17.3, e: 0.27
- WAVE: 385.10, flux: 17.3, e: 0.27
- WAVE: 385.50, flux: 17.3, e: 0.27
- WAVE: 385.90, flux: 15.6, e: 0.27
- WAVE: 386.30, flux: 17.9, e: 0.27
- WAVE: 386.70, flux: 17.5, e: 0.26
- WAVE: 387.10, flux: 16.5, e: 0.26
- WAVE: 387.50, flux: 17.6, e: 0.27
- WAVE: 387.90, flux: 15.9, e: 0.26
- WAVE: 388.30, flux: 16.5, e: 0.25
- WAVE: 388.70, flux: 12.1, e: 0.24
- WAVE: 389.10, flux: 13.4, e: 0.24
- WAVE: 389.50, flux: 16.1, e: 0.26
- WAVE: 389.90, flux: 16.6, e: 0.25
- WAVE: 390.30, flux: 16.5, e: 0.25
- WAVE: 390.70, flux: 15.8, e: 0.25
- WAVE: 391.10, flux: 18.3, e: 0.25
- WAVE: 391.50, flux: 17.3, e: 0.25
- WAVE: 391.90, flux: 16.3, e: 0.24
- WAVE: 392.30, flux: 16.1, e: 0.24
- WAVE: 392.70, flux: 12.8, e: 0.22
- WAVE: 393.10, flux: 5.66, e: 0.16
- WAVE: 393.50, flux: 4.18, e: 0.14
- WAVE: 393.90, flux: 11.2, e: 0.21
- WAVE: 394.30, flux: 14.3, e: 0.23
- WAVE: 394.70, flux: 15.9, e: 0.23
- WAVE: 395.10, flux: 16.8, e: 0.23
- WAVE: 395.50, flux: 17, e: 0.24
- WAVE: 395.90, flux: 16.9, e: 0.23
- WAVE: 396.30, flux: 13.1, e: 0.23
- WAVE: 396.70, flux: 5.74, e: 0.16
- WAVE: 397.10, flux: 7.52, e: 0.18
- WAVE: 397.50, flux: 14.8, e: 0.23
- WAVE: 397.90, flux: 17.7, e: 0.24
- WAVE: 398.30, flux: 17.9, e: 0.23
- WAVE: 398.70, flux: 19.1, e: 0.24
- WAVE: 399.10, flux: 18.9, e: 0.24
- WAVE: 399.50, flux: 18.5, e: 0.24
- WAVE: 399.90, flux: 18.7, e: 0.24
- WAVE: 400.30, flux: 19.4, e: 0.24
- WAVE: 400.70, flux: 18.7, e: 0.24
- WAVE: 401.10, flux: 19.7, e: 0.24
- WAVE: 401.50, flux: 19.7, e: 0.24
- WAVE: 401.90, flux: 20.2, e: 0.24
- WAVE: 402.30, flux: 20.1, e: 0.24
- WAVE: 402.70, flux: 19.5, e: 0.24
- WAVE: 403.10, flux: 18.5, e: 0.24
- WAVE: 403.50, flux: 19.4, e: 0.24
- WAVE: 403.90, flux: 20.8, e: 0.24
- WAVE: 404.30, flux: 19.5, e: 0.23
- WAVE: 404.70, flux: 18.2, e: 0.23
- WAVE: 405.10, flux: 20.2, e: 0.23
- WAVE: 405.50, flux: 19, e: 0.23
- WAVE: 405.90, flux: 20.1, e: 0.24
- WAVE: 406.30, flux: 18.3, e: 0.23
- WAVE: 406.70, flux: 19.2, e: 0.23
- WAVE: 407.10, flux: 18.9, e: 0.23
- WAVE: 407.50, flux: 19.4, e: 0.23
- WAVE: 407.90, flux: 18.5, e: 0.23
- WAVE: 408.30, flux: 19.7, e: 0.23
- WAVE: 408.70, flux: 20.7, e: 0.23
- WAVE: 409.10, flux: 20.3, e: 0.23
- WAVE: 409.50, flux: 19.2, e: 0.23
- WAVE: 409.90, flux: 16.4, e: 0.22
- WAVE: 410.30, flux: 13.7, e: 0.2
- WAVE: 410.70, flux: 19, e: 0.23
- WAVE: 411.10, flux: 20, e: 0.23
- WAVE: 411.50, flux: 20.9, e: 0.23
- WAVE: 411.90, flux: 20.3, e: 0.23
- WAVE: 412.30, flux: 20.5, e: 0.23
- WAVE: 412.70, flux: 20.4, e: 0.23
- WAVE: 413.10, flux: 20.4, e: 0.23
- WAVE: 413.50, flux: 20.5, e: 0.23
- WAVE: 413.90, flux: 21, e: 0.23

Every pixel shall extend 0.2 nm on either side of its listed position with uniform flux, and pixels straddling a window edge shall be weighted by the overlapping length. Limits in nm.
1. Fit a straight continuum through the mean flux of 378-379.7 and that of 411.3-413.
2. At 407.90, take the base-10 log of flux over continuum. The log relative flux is -0.032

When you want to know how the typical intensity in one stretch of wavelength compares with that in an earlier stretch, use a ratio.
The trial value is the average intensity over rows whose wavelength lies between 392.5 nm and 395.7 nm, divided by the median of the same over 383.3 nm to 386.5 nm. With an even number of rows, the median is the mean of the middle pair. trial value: 0.74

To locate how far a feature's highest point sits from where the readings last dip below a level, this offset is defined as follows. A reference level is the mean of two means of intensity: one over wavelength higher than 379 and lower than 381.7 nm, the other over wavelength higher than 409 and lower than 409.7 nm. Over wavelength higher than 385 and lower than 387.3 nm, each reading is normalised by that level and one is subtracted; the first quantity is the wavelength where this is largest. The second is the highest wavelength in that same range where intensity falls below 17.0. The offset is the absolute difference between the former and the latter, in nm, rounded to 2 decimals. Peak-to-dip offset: 0.80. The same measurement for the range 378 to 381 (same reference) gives 2.40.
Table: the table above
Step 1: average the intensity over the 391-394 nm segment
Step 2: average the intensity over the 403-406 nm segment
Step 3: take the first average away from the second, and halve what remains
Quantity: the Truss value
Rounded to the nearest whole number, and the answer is 3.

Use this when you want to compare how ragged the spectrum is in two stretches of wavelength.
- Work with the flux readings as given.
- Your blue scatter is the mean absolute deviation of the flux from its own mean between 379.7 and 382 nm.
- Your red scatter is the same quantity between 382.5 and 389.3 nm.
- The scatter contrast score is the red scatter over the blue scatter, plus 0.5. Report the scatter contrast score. 2.0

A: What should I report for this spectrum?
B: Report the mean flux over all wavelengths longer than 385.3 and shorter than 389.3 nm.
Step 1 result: 16.0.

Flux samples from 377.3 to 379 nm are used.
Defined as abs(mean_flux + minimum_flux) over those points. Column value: 32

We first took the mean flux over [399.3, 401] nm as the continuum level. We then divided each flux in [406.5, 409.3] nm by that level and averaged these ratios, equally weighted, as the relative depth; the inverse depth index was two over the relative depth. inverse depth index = 1.93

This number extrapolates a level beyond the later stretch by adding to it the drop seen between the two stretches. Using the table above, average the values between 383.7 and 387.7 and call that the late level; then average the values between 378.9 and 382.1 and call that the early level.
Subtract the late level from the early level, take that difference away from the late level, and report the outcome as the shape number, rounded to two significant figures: 17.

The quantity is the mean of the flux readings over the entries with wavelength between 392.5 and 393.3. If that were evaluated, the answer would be 9.2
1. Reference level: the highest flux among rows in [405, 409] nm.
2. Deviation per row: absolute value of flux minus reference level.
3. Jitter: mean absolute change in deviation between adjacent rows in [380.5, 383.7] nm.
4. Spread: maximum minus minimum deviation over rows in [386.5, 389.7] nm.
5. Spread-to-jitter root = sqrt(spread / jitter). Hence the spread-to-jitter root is 1.9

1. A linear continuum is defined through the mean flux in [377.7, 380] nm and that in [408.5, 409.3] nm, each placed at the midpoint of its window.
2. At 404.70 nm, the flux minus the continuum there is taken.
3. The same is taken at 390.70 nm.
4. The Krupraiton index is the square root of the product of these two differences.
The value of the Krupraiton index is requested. 1.6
